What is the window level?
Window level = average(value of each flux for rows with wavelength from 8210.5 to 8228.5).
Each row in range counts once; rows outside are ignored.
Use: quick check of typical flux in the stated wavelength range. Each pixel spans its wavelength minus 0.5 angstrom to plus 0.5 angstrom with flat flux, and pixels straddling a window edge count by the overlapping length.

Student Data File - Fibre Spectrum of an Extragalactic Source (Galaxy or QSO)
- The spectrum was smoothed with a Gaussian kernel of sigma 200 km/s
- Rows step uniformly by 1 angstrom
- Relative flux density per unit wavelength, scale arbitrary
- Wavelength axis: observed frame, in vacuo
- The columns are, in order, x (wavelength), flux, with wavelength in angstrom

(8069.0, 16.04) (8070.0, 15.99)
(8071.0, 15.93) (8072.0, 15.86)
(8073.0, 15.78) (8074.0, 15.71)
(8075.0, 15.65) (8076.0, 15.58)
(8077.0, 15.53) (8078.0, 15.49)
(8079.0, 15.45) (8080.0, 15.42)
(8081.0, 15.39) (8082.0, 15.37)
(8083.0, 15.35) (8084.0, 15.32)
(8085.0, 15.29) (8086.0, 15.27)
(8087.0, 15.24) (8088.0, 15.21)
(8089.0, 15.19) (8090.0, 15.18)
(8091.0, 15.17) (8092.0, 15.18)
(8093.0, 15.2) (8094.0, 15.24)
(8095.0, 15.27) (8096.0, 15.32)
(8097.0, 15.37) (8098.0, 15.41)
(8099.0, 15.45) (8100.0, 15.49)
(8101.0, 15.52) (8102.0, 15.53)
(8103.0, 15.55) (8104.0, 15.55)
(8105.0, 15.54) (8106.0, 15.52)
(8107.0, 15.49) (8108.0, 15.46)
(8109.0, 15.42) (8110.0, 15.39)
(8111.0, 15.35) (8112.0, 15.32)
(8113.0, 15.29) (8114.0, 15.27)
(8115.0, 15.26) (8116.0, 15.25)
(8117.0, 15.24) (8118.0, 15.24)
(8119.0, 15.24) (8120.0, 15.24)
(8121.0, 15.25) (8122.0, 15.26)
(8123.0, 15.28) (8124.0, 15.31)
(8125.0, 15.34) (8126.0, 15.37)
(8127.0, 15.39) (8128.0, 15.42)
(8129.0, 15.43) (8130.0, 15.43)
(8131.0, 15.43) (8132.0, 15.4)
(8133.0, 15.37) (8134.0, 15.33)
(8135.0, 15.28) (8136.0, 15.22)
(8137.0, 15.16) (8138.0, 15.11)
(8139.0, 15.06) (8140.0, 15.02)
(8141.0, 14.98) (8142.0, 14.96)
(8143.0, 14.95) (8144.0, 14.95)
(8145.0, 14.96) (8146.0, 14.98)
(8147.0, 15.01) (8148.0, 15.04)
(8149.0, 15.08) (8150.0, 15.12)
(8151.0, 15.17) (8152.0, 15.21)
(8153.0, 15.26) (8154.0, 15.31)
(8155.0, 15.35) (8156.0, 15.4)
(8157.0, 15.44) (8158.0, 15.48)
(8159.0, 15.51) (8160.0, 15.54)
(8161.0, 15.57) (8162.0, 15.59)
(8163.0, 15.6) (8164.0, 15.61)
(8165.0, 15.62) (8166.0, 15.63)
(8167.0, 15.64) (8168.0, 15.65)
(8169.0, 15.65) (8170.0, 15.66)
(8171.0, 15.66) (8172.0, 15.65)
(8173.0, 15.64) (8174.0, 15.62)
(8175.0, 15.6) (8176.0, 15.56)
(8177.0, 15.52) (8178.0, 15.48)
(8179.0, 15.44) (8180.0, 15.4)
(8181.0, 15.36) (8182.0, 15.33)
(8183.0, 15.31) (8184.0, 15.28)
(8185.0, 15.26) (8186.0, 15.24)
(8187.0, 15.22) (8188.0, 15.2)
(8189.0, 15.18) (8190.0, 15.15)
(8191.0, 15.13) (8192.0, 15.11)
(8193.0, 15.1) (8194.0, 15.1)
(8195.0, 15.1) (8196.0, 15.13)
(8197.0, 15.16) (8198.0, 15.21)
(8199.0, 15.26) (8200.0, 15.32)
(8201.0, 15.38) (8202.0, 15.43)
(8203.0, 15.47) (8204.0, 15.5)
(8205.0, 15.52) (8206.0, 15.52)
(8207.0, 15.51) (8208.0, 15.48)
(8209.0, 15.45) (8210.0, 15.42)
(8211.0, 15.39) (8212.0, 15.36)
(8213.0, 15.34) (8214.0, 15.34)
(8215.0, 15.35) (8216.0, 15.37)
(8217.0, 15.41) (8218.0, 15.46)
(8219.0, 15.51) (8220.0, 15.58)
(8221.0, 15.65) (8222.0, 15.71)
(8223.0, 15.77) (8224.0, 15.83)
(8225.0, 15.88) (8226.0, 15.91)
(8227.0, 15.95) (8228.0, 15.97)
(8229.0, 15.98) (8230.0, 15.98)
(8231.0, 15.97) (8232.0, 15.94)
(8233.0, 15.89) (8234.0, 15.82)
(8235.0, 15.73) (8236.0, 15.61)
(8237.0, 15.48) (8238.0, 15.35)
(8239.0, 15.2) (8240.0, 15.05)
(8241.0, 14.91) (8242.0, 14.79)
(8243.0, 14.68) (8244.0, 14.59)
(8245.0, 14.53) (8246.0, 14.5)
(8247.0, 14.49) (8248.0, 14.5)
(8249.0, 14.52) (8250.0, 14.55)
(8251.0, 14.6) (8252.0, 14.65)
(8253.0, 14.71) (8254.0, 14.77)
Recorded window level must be 15.6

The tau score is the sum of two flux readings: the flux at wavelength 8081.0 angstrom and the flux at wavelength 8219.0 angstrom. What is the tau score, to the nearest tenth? 30.9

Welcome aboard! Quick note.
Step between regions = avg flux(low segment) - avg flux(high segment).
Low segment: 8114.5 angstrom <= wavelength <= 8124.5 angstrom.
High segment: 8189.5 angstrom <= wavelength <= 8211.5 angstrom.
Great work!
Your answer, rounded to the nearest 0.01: -0.05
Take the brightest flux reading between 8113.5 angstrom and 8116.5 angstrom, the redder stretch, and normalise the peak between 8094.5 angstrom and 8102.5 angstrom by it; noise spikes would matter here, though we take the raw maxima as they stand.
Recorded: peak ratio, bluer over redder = 1.02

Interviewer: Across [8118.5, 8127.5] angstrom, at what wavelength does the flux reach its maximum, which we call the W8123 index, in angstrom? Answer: 8127.0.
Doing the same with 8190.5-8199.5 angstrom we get 8199.0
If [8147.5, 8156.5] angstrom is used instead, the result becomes 8156.0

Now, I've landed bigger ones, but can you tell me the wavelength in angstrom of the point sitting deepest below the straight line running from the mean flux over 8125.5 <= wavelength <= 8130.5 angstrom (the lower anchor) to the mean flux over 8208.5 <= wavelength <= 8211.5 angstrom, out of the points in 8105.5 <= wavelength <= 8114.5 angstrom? 8114.0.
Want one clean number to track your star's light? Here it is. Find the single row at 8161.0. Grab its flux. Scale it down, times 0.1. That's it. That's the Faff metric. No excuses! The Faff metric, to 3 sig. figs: 1.56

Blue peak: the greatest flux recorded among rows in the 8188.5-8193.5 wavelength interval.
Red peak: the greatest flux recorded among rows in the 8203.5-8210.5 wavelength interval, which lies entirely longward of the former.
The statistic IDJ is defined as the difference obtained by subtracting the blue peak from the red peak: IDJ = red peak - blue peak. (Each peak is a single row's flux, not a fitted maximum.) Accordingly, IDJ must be 0.34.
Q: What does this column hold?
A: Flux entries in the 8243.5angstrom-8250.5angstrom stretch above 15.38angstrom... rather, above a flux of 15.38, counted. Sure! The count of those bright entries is 0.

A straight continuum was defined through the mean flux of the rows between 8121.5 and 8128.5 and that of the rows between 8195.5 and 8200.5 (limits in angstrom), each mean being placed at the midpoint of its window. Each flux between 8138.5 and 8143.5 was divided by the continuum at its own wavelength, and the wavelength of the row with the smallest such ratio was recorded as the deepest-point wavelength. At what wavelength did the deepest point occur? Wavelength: 8143.0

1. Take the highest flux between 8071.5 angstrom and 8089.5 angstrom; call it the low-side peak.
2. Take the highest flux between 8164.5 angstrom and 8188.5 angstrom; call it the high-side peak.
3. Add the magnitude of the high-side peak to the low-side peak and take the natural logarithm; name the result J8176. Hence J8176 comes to 3.45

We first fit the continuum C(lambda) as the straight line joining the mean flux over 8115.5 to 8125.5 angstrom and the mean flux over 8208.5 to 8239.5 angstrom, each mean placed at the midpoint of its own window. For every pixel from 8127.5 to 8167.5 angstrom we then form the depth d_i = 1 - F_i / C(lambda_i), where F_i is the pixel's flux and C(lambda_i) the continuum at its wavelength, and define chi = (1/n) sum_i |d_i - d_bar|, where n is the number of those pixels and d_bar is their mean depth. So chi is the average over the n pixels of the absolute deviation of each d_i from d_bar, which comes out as 0.012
